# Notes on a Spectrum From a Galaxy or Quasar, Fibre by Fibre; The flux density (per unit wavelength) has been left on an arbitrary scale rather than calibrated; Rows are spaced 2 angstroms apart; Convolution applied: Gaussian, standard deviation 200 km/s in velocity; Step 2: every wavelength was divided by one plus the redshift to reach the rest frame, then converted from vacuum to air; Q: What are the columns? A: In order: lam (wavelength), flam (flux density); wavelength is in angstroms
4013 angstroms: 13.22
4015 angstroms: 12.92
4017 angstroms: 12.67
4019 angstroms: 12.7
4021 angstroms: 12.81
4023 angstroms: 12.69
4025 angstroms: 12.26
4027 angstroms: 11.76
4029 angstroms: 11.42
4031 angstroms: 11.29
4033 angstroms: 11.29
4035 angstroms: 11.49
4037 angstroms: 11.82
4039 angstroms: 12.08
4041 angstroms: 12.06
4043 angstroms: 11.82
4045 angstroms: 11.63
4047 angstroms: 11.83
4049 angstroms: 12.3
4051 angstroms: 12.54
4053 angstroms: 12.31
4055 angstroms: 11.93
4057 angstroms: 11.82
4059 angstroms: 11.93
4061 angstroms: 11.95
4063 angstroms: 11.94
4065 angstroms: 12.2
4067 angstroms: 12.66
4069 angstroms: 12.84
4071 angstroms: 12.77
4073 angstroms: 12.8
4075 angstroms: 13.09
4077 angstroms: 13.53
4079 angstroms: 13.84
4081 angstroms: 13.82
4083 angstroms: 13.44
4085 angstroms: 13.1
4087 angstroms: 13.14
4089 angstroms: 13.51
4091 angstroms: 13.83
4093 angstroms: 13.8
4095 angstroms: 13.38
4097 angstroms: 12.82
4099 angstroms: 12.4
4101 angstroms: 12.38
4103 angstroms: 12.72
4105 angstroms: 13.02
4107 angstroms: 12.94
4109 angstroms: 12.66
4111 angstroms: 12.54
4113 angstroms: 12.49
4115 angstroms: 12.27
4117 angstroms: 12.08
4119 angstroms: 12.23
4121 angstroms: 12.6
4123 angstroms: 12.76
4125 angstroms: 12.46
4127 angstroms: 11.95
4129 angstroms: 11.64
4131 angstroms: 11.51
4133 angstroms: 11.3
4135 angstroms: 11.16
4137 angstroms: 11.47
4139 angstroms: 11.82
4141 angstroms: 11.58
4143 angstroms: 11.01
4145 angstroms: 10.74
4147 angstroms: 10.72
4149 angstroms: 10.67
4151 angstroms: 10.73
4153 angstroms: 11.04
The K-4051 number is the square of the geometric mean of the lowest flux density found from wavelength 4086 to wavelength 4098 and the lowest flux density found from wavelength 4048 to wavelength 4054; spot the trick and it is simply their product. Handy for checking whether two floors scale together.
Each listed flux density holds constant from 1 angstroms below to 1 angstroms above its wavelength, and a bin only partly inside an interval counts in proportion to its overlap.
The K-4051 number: 158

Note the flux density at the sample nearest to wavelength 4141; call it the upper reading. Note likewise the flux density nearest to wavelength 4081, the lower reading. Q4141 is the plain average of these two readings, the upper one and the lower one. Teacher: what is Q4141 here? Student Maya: 12.70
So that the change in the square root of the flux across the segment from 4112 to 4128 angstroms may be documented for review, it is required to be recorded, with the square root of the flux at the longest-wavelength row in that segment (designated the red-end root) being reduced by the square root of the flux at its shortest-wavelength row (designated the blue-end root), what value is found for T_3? -0.08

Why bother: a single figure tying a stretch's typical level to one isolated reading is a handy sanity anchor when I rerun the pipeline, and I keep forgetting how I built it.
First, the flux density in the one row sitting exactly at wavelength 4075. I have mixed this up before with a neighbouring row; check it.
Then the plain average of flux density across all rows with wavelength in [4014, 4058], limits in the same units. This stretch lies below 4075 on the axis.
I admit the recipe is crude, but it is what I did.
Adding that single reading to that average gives 25.2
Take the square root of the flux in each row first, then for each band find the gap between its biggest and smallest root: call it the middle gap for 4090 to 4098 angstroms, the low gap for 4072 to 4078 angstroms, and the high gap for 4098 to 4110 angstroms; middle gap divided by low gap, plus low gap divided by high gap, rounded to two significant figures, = 2.5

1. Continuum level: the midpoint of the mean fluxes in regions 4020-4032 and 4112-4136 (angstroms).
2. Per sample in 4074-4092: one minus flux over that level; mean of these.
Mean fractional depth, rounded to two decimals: -0.12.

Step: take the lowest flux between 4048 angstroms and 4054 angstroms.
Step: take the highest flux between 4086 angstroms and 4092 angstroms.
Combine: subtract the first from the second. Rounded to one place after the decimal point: 1.5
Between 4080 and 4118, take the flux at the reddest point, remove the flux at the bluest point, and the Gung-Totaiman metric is -1.7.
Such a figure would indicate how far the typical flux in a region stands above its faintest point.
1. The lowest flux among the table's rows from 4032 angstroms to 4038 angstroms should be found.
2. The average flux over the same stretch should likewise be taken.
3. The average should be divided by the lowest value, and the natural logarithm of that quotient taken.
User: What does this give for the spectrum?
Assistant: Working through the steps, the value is 0.021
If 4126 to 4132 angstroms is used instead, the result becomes 0.016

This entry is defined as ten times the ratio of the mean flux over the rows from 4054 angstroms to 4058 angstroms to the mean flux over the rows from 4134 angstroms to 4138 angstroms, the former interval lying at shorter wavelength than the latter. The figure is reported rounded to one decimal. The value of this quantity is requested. 10.5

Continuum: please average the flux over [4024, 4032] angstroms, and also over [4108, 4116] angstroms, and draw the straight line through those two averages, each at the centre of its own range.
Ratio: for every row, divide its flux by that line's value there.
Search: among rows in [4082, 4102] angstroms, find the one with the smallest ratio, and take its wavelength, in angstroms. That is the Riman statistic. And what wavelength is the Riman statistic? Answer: 4101 angstroms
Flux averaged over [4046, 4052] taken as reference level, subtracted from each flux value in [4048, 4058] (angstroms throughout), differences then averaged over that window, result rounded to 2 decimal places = -0.04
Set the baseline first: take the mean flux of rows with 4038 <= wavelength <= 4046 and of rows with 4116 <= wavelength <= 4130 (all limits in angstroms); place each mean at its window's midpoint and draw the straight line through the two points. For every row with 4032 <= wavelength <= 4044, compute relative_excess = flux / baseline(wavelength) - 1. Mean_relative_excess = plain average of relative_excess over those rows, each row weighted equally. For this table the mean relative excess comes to -0.01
